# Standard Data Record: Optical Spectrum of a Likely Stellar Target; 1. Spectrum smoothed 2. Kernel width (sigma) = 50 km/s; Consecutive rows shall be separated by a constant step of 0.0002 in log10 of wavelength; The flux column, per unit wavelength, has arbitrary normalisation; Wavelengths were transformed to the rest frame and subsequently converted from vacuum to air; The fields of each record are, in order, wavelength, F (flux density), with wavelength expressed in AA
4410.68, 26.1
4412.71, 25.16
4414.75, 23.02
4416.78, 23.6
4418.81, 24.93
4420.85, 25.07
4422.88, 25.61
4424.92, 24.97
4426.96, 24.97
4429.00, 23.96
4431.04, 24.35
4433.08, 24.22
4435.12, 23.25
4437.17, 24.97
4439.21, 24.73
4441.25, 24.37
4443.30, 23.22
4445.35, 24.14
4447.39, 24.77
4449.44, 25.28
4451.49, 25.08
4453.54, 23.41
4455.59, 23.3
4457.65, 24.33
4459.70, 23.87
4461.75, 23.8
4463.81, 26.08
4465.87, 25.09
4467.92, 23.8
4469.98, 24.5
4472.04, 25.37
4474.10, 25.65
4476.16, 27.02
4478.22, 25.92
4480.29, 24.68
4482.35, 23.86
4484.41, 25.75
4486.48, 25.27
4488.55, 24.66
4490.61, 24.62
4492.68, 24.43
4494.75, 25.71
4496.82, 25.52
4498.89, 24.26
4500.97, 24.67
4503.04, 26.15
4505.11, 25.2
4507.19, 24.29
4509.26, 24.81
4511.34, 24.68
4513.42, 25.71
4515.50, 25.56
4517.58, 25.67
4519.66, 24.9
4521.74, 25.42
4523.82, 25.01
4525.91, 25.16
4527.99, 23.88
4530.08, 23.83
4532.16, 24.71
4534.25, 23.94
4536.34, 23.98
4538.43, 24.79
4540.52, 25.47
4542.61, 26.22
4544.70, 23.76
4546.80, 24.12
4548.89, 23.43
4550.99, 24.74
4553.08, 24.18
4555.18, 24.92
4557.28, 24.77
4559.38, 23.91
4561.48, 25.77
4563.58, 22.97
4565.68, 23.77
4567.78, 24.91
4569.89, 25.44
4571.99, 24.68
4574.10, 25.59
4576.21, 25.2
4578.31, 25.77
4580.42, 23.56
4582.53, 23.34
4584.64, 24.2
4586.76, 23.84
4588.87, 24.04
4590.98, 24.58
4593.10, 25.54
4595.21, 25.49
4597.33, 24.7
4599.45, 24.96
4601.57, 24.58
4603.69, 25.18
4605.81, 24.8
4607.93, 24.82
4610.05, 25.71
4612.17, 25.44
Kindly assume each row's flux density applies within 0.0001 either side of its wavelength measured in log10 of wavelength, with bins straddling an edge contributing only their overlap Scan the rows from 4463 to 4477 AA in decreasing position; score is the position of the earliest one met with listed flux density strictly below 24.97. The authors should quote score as 4469.98 AA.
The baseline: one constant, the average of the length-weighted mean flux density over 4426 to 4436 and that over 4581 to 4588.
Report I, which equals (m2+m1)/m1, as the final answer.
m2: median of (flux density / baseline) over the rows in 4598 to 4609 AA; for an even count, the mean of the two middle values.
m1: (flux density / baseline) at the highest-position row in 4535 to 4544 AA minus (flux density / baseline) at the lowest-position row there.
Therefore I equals 12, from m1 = 0.09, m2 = 1.04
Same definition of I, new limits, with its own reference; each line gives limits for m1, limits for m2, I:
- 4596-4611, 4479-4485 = 25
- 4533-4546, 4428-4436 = -133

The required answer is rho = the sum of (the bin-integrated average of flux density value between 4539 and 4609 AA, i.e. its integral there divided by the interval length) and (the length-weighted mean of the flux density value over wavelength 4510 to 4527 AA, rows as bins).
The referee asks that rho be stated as 49.89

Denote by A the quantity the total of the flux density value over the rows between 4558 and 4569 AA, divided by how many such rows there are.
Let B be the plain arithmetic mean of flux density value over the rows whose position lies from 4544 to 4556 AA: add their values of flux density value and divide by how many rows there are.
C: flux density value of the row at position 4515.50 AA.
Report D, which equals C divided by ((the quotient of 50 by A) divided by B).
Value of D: 300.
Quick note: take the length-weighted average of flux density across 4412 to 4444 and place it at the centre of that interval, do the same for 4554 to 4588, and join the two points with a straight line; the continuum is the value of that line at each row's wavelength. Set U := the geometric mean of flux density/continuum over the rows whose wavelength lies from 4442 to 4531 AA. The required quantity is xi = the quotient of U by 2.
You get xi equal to 0.508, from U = 1.015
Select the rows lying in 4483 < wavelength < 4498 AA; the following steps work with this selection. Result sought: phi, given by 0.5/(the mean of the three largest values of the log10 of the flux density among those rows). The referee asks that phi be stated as 0.3548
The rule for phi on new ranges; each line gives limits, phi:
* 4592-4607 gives 0.3559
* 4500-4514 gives 0.3547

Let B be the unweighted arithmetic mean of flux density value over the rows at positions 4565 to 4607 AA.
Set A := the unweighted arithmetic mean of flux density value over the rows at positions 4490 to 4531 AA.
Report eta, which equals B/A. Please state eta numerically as 0.99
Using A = 25.0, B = 24.7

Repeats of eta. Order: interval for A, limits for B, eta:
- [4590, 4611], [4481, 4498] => 1.00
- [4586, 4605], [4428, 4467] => 0.98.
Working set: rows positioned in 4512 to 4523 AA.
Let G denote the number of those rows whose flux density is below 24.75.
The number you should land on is 0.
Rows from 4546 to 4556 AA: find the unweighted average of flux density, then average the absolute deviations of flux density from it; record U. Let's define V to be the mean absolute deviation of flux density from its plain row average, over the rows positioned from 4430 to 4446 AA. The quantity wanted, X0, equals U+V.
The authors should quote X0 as 0.91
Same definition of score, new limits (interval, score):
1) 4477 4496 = 4492.68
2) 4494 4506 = 4500.97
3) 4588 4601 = 4599.45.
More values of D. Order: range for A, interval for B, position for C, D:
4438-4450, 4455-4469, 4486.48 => 300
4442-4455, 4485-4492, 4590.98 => 297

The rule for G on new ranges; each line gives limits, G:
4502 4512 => 2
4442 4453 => 2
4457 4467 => 3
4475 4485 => 2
